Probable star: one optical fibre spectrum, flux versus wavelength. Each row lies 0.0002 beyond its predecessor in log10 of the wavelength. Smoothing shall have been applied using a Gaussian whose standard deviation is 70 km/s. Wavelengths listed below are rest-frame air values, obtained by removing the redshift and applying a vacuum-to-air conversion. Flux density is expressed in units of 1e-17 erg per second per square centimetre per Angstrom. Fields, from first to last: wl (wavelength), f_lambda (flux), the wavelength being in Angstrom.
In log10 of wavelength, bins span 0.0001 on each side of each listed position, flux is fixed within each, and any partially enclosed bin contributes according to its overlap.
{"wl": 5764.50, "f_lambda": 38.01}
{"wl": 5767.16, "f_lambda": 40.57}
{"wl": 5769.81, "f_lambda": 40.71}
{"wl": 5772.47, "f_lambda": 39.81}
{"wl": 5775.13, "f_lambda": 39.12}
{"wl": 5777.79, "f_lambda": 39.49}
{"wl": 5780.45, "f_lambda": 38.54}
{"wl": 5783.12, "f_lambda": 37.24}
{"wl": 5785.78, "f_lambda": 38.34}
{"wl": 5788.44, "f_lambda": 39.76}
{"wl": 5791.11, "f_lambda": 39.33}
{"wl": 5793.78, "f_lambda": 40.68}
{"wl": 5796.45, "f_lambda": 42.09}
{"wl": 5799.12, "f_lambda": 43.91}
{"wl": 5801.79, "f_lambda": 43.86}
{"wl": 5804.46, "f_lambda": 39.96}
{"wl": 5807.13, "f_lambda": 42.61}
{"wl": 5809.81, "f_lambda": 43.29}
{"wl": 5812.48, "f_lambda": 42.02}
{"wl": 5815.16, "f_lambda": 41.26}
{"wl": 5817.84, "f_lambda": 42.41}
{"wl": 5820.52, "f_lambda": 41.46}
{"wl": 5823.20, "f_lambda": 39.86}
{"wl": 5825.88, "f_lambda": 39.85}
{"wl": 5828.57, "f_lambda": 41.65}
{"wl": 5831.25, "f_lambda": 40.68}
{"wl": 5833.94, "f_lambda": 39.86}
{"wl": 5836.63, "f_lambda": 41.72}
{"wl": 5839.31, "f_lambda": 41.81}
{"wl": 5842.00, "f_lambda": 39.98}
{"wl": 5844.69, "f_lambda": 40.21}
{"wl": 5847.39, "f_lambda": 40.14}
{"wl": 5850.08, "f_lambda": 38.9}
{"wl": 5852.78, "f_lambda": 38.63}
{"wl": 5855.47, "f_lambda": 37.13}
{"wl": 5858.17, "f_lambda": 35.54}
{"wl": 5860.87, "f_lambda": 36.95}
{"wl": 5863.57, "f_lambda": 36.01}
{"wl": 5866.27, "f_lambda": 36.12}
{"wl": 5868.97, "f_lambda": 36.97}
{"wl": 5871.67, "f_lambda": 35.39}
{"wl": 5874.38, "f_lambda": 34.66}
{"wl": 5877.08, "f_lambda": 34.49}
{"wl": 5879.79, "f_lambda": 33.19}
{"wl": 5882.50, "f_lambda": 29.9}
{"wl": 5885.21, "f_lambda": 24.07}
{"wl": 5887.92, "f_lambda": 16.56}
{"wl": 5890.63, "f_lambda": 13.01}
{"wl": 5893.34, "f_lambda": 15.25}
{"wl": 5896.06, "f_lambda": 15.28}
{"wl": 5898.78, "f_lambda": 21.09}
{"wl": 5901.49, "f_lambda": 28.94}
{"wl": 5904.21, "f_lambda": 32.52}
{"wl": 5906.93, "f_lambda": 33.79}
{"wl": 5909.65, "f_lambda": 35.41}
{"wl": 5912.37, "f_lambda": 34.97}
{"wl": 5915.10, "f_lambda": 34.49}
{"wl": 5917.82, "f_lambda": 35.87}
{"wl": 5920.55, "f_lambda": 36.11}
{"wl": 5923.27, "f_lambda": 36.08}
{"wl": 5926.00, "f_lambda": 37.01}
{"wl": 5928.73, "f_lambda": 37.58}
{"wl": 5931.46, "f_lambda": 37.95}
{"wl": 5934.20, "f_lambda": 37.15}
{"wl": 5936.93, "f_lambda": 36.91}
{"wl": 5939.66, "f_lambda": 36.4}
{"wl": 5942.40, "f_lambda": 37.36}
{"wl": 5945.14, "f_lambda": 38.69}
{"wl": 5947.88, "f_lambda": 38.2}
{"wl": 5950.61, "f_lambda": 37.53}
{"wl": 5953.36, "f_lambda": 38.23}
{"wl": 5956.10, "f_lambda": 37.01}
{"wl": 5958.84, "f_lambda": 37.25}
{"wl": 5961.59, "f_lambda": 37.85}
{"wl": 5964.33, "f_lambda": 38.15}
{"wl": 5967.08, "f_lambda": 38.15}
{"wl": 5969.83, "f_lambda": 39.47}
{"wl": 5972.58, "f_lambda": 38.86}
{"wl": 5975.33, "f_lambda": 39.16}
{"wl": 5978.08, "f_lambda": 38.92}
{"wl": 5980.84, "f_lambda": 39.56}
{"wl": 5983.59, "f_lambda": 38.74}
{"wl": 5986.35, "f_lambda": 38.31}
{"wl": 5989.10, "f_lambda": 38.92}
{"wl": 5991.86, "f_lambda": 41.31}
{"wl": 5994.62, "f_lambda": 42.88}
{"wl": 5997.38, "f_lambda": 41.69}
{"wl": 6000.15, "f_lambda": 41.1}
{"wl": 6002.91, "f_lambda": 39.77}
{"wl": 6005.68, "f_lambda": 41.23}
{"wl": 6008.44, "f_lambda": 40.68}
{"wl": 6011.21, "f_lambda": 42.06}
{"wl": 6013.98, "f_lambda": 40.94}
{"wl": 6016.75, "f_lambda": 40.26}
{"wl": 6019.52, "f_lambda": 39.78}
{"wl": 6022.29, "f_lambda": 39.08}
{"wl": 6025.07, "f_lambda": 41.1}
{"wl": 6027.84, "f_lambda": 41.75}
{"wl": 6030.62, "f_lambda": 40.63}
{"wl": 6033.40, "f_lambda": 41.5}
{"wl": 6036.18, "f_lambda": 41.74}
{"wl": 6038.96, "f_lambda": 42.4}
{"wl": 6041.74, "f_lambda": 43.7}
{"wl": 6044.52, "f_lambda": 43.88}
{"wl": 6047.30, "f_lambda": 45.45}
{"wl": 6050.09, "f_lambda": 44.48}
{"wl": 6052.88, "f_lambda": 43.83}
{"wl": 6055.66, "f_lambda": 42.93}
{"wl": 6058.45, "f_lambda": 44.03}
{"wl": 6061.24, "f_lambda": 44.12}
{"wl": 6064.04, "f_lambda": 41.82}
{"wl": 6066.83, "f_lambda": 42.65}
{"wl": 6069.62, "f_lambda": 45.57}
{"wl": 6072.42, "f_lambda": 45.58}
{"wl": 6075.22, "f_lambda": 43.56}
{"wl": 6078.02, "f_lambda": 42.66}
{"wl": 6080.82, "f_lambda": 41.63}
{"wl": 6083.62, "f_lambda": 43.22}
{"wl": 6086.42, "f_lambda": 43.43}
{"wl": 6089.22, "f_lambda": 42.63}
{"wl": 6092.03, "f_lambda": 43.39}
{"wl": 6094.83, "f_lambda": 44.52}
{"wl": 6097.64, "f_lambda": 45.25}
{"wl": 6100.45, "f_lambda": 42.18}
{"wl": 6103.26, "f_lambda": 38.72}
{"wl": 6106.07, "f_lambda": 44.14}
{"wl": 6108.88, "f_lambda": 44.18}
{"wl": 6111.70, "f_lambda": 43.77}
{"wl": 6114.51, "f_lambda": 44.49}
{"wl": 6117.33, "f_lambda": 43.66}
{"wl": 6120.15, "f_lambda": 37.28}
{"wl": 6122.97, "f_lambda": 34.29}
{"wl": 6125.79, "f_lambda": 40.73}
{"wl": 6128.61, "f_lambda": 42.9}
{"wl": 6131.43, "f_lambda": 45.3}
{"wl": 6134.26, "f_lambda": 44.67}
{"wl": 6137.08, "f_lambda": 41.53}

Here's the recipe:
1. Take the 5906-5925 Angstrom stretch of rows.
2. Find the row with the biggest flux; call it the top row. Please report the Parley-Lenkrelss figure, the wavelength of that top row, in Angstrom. 5920.55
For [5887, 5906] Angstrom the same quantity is 5904.21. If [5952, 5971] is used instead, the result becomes 5969.83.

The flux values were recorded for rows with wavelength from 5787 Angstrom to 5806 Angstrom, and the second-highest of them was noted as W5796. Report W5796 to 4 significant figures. 43.86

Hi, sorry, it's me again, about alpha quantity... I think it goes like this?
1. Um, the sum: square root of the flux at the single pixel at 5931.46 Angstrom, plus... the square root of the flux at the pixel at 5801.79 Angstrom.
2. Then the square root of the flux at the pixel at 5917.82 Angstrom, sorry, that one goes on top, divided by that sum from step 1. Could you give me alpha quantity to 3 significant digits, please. 0.469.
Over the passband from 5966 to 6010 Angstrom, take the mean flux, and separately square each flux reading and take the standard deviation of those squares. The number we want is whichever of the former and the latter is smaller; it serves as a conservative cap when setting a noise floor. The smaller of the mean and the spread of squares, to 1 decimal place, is 39.9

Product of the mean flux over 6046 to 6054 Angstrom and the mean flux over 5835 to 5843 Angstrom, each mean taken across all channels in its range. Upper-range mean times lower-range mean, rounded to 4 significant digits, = 1836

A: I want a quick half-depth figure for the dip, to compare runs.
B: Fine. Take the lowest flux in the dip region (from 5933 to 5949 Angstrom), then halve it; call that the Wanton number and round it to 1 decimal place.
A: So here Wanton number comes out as 18.2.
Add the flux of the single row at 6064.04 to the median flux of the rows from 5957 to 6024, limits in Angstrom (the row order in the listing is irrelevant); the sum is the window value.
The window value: 81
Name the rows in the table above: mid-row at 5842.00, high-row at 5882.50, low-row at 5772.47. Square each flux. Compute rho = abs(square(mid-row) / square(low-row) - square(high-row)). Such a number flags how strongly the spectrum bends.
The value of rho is 893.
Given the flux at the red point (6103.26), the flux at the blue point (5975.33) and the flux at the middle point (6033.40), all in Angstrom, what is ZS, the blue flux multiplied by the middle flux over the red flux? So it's 42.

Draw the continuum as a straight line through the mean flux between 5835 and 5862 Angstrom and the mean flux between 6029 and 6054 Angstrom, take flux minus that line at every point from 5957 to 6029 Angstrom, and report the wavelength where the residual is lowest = 5958.84 Angstrom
